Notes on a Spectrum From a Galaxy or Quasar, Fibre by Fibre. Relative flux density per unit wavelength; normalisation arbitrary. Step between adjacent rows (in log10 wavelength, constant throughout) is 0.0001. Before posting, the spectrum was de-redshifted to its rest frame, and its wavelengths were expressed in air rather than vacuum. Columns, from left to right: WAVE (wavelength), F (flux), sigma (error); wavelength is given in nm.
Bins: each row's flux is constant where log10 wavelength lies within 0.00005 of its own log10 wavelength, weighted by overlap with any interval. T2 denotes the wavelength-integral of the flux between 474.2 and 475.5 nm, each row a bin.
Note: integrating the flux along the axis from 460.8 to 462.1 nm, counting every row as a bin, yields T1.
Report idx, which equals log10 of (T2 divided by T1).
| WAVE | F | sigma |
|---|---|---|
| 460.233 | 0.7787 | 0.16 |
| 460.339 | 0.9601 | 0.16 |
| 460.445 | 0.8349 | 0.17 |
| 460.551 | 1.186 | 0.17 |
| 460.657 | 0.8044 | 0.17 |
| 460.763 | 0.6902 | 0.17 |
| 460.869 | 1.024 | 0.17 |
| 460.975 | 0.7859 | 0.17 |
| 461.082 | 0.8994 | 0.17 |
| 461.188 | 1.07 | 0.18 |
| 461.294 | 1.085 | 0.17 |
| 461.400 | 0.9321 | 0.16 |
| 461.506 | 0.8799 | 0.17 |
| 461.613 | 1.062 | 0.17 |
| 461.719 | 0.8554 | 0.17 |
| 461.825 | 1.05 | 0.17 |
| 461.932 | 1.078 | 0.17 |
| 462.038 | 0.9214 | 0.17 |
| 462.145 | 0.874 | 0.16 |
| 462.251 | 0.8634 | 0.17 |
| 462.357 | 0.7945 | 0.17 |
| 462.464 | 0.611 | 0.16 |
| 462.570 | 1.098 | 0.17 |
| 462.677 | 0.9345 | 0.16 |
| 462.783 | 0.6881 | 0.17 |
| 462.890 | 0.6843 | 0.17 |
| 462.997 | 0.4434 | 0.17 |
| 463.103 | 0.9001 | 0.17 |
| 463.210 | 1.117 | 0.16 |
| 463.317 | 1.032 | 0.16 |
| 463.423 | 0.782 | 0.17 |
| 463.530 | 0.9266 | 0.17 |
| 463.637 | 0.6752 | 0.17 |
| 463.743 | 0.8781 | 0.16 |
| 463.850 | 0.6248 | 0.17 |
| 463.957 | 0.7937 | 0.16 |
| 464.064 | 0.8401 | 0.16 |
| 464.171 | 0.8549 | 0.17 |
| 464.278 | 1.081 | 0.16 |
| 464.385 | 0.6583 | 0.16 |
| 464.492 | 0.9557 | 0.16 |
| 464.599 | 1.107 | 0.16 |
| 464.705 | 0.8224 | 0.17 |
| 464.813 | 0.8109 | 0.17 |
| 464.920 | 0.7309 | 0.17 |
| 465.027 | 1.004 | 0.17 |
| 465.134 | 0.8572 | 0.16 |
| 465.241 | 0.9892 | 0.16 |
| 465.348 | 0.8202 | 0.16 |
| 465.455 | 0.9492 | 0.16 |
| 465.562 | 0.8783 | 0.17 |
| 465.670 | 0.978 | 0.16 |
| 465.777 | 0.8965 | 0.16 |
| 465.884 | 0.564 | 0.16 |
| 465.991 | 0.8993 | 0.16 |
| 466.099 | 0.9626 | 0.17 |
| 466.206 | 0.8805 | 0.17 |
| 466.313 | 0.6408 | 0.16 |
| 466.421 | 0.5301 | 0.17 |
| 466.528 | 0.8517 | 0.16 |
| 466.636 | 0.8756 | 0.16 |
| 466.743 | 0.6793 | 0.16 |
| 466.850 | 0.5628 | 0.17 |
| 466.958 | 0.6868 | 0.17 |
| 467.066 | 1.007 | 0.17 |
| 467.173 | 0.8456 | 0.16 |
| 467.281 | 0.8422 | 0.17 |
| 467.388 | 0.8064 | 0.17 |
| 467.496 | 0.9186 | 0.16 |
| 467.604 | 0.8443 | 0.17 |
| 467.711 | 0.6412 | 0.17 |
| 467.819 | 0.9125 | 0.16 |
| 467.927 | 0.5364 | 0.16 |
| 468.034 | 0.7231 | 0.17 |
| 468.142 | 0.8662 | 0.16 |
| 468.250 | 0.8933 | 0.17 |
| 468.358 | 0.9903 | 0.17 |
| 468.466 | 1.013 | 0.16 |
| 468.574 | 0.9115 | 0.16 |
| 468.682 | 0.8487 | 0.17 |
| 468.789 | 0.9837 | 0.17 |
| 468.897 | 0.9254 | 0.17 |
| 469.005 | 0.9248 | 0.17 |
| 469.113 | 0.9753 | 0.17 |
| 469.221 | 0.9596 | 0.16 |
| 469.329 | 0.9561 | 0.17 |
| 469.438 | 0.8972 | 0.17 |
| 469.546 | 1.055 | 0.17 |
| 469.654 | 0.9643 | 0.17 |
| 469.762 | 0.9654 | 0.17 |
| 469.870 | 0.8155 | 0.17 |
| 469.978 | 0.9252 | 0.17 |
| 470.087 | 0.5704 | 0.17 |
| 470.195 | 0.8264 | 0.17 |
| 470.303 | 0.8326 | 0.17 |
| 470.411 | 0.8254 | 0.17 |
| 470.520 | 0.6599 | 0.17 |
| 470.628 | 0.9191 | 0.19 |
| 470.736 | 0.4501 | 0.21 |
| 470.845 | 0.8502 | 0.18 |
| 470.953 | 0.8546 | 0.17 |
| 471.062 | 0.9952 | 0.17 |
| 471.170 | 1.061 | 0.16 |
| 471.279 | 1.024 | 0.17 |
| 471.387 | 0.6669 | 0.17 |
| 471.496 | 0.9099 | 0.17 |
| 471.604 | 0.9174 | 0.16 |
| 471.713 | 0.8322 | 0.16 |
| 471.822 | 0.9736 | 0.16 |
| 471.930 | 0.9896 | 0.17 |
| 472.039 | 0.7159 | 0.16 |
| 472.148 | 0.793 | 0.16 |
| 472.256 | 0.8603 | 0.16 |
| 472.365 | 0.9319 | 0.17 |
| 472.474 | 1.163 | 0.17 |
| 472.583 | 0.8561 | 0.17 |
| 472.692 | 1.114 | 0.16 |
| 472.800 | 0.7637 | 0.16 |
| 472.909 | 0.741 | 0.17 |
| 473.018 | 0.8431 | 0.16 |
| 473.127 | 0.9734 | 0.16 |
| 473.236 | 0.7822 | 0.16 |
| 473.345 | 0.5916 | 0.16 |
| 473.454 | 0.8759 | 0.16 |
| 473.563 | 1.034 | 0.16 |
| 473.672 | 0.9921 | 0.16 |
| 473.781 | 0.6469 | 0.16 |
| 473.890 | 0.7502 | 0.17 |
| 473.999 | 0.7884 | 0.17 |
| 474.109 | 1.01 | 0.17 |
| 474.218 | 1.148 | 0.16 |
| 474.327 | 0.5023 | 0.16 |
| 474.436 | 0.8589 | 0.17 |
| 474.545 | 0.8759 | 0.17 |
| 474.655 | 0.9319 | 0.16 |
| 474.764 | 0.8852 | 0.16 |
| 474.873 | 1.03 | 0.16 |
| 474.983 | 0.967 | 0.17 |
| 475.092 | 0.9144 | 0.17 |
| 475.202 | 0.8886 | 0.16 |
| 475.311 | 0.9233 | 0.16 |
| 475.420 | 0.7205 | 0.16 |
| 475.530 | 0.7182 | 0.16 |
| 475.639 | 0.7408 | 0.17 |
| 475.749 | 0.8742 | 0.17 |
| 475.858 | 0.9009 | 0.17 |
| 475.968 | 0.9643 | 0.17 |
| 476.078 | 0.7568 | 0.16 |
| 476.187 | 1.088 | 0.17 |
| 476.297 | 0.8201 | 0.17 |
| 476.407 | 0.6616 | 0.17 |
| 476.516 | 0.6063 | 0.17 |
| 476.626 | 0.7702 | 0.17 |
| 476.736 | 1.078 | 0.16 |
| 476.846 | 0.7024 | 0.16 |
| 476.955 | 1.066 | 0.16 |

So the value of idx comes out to -0.042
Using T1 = 1.26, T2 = 1.14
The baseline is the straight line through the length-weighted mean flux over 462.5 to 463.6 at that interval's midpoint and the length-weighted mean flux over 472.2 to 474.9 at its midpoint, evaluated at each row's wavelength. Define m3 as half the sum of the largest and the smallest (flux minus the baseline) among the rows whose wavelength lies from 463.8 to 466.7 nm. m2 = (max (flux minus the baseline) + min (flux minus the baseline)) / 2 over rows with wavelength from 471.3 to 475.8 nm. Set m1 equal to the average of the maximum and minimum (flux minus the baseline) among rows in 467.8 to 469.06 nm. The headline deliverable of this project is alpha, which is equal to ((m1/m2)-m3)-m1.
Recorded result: 2.2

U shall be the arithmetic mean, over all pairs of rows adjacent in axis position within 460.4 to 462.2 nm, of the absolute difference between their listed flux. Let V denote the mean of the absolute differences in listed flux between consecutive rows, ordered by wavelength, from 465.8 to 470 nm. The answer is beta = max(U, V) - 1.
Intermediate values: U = 0.17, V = 0.12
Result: -0.829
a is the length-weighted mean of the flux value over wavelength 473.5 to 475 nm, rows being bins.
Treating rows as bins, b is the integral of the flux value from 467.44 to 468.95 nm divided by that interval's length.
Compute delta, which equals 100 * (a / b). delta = 103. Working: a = 0.88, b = 0.858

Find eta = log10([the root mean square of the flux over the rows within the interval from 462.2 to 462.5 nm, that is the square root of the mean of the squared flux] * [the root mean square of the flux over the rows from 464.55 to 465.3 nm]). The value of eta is -0.16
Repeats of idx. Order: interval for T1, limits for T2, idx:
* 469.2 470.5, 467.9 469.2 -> 0.009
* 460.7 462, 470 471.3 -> -0.064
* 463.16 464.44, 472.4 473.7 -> 0.026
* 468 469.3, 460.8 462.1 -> 0.020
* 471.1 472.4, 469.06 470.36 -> 0.002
